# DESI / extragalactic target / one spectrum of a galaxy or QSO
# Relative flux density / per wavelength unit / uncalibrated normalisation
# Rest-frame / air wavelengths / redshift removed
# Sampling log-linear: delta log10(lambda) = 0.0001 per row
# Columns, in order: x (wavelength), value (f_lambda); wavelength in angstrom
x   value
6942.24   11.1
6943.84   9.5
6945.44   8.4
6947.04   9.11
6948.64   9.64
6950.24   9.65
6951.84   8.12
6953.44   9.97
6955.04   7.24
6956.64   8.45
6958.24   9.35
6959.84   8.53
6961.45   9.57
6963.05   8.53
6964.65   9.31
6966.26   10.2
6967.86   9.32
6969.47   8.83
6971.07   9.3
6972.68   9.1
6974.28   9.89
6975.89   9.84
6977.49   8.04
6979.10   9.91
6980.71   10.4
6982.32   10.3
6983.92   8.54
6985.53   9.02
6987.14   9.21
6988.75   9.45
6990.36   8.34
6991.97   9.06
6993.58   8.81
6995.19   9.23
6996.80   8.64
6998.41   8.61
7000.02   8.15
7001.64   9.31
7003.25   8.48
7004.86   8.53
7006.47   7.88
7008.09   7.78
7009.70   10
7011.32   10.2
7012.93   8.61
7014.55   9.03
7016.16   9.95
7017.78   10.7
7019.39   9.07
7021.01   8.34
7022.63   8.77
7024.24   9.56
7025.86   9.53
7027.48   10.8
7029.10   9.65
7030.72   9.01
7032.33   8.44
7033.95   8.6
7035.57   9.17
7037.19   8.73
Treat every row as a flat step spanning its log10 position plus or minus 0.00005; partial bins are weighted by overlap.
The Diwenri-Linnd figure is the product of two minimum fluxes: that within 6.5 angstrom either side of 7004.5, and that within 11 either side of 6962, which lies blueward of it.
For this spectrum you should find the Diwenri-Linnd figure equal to 56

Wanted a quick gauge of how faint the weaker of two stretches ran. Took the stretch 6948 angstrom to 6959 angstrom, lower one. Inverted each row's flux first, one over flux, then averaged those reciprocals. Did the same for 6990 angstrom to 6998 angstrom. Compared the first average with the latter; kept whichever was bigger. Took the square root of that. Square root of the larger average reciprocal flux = 0.337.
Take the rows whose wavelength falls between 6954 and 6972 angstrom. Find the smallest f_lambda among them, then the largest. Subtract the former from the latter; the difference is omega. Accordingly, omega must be 3.0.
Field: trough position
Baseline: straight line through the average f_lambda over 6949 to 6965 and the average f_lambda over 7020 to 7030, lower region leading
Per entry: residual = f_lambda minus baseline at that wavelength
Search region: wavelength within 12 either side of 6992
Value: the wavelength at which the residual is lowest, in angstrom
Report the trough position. 7000.02 angstrom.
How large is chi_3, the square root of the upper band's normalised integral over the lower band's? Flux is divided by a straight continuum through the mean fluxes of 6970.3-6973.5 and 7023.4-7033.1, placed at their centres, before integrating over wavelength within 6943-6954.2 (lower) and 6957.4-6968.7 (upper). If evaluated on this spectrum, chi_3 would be 1.00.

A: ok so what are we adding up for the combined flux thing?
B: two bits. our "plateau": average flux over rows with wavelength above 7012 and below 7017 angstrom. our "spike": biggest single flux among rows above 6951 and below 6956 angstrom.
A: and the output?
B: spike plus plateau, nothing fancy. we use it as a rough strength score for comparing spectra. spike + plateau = 19.2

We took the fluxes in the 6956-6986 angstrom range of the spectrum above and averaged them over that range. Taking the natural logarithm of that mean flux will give 2.23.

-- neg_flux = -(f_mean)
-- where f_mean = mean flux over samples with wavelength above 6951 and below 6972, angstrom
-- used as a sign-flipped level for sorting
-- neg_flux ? -8.98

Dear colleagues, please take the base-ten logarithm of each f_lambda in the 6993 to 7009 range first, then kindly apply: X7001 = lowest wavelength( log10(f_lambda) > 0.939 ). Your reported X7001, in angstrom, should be 6993.58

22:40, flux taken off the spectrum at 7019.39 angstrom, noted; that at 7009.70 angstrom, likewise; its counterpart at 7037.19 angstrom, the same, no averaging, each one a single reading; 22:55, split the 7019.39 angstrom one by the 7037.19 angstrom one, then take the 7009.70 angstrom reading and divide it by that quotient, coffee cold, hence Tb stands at 9.6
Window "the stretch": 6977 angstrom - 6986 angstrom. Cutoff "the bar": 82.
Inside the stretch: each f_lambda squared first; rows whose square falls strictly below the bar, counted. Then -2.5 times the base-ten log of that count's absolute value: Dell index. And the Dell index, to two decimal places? -1.19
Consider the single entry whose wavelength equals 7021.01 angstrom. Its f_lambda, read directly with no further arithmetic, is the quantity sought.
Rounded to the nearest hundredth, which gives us 8.34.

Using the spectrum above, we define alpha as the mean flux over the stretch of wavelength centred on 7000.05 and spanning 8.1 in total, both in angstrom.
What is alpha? 8.6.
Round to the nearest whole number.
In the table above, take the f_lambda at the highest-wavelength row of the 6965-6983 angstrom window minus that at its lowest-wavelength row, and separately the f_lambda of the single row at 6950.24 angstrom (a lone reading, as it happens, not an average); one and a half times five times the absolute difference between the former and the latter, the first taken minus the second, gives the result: 72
